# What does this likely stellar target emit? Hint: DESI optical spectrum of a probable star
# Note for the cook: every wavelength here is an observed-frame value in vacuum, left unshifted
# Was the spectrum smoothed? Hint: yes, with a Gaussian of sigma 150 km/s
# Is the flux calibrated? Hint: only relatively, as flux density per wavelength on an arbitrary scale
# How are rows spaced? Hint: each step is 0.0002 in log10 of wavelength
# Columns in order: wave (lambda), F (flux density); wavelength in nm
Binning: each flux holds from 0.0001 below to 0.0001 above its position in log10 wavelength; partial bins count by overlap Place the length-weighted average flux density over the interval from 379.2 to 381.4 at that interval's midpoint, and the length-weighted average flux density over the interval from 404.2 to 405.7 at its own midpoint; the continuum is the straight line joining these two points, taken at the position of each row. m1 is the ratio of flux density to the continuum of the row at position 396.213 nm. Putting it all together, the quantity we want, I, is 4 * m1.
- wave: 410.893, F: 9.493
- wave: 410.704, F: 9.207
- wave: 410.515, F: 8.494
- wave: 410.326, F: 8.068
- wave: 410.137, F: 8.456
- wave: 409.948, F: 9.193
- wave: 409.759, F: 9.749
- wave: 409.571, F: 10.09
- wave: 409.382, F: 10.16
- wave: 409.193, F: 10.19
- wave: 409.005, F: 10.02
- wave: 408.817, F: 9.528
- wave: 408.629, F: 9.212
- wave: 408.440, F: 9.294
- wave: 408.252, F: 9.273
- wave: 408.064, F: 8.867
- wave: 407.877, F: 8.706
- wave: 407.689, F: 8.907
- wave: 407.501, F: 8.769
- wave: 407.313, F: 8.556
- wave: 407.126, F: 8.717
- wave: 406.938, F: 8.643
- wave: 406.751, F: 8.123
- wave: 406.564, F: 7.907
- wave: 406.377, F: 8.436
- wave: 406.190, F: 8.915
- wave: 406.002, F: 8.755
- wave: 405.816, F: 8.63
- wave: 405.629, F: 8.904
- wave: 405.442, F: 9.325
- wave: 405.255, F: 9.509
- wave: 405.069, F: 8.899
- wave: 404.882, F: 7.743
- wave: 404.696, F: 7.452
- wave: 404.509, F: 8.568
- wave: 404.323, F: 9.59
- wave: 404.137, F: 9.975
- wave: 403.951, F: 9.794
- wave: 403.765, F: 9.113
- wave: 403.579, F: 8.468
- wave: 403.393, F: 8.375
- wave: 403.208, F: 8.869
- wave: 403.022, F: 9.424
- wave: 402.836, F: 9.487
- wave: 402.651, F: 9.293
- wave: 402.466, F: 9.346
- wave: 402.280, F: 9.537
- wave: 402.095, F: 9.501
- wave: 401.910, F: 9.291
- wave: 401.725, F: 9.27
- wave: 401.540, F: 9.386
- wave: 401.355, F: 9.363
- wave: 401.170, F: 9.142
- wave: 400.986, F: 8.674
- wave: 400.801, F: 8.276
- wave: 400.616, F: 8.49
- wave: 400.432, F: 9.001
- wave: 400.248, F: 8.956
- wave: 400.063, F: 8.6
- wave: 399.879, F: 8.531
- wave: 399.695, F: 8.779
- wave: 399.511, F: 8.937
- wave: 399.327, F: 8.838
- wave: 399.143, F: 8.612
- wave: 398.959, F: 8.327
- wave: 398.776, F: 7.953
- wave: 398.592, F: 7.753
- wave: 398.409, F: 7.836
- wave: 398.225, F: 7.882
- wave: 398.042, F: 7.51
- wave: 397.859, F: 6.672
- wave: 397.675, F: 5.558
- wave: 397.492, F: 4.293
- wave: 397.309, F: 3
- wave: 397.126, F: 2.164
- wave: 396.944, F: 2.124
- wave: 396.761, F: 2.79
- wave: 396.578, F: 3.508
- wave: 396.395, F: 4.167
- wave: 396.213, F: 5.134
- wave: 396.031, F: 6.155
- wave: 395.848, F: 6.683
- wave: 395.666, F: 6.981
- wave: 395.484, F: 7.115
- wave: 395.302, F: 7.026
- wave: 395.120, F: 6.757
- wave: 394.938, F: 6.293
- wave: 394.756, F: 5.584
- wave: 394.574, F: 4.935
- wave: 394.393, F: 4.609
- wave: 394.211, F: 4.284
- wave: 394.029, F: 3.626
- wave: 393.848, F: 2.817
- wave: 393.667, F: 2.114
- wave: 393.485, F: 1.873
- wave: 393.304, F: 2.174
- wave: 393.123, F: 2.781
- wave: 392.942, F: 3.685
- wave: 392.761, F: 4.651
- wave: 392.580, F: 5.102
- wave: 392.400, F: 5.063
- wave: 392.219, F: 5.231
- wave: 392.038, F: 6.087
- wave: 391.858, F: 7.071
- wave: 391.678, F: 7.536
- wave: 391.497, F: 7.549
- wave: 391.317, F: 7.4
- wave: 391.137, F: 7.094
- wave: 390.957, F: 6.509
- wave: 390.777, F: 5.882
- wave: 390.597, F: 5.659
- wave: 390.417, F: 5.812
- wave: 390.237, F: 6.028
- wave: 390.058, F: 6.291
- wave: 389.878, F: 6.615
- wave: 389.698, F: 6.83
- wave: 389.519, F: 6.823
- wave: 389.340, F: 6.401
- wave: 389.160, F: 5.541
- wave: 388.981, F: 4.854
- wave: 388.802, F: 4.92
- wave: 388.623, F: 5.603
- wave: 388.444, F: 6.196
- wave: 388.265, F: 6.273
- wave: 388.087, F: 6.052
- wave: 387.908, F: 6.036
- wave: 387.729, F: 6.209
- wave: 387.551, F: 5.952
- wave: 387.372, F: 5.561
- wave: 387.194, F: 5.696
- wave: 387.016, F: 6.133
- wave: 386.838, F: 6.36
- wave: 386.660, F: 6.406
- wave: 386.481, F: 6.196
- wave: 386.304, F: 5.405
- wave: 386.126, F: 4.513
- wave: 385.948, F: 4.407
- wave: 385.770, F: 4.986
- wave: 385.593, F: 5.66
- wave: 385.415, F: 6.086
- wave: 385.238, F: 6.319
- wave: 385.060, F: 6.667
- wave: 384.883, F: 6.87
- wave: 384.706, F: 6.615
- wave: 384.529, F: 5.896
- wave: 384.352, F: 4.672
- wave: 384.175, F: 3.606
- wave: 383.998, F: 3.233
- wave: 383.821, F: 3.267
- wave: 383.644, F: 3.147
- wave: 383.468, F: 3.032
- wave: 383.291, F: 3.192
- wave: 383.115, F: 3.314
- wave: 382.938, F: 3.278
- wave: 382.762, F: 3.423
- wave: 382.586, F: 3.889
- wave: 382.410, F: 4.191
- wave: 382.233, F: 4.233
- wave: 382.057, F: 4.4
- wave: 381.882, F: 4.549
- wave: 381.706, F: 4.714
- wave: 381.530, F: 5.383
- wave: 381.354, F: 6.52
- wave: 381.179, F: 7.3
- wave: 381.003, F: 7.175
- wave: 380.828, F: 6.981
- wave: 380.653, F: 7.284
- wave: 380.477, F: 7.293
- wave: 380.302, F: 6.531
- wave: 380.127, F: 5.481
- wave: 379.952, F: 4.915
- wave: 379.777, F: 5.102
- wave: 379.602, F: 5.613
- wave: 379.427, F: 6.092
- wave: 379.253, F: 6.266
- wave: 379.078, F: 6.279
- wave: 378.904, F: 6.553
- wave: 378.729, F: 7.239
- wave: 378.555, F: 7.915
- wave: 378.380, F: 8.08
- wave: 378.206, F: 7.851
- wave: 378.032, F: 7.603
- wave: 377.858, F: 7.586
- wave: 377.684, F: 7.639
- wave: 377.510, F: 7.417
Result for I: 2.6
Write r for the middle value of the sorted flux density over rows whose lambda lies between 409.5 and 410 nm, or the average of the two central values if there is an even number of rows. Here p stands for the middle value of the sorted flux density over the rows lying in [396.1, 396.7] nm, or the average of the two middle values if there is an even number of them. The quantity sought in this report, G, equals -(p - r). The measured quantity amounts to 6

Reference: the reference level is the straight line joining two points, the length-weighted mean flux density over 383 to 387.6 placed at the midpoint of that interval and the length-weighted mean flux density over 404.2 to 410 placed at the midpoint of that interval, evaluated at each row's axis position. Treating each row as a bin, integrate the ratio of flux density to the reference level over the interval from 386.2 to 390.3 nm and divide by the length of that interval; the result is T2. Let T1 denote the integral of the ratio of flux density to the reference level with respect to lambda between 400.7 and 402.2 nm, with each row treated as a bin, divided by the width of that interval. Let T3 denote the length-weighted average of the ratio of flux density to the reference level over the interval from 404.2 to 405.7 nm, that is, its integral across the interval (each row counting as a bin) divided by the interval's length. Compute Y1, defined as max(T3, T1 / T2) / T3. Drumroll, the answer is 1.05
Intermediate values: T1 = 1.14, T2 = 1.07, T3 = 1.02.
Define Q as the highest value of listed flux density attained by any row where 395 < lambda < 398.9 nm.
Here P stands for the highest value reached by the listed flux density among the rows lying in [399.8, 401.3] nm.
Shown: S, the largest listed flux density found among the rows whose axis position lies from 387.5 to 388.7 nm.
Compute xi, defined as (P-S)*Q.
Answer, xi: 23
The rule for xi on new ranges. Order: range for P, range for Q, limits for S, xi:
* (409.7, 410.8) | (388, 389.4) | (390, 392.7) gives 14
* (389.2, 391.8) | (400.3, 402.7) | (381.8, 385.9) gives 6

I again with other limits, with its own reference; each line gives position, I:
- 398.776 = 3.9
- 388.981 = 2.7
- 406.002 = 3.9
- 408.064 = 3.9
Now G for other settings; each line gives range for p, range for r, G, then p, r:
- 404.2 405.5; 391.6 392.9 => -4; 9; 5.2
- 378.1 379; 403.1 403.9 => 1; 8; 8.7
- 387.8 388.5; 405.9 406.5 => 3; 6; 8.8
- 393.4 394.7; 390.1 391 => 2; 4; 5.9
